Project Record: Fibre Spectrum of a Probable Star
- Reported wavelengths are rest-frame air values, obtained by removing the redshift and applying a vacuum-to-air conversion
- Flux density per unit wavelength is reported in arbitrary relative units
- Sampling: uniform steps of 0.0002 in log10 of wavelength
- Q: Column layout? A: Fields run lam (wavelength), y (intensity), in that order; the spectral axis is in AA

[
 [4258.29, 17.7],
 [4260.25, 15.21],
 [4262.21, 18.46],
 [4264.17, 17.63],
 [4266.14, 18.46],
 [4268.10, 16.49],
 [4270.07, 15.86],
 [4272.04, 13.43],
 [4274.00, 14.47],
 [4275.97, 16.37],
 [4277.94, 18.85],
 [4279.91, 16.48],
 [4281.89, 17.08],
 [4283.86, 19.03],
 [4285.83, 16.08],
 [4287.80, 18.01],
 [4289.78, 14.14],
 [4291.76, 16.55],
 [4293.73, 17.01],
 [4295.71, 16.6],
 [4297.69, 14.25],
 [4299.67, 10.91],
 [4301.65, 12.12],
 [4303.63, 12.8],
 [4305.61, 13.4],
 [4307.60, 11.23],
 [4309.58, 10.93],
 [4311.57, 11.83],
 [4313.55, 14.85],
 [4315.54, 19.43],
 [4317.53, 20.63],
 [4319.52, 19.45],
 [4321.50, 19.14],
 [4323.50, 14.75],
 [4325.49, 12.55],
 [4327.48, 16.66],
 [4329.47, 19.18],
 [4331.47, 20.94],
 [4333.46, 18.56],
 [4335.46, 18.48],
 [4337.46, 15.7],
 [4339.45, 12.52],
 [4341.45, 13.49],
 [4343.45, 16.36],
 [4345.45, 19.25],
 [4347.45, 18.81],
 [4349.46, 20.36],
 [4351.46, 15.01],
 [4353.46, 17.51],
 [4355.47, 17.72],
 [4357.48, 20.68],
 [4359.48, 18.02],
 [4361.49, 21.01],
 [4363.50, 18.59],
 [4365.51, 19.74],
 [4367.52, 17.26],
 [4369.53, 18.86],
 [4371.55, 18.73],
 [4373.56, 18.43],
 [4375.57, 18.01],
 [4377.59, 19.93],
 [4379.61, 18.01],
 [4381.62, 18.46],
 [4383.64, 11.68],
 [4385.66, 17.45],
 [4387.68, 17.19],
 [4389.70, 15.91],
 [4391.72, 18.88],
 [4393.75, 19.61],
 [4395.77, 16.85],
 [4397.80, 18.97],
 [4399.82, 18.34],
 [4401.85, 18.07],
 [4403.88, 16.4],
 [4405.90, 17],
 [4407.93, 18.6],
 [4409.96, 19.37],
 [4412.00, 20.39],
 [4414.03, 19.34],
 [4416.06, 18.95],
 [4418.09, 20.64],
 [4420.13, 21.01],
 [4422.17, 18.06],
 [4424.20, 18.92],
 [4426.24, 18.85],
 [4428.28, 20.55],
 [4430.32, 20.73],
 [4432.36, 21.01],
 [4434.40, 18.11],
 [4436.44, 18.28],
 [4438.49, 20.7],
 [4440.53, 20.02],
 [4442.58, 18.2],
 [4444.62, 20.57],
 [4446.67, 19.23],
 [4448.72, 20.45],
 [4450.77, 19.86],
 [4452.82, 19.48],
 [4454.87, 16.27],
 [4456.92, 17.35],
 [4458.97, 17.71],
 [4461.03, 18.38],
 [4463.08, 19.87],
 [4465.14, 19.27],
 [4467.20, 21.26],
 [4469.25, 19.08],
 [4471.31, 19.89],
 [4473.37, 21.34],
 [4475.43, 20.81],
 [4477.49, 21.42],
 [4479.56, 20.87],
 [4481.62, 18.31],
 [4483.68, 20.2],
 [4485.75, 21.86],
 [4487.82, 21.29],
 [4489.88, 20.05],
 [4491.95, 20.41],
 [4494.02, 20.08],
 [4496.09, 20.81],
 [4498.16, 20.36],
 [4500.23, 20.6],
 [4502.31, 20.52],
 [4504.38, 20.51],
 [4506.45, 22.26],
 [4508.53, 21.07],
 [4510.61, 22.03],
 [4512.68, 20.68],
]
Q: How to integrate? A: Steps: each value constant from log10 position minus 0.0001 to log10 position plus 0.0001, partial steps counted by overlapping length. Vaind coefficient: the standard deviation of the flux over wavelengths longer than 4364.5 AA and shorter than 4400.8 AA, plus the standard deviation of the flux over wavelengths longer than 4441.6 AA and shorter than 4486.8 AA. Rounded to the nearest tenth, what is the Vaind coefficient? 3.3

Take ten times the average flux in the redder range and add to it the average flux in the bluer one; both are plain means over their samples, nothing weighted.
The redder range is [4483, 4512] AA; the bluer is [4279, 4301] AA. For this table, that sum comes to 225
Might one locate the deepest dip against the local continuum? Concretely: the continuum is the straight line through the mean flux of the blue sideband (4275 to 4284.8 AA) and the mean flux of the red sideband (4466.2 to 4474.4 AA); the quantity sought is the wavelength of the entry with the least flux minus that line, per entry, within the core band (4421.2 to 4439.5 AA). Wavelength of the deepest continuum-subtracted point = 4434.40 AA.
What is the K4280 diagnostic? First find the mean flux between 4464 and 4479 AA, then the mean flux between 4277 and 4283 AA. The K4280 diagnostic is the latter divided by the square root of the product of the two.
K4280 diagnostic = 0.925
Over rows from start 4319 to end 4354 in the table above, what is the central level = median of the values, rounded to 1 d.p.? 18.0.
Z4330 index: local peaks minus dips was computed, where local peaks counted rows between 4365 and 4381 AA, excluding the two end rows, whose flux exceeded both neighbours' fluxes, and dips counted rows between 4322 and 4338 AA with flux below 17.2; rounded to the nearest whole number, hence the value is -2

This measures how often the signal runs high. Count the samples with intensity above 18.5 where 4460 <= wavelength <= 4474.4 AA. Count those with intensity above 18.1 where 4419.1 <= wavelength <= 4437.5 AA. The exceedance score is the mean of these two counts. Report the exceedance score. 7.0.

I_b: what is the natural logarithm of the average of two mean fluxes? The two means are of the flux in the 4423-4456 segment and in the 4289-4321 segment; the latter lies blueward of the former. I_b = 2.84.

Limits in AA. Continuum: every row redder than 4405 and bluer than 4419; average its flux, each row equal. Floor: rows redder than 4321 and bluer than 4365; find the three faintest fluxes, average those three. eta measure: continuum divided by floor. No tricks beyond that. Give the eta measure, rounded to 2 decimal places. 1.49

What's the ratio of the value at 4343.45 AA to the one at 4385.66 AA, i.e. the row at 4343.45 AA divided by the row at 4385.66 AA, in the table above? 0.94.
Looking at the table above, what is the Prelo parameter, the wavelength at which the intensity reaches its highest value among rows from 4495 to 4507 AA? 4506.45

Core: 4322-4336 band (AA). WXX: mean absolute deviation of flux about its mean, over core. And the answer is 2.3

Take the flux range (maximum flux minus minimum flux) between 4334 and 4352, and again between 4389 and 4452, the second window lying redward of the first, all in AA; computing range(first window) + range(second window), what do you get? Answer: 12.9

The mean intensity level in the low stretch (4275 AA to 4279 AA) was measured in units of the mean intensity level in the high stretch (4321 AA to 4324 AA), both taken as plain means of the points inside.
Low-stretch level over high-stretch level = 1.04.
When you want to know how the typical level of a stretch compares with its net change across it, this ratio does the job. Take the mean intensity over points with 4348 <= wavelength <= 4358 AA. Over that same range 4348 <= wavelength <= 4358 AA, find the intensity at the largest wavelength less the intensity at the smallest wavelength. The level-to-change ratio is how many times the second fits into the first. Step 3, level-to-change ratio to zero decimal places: 57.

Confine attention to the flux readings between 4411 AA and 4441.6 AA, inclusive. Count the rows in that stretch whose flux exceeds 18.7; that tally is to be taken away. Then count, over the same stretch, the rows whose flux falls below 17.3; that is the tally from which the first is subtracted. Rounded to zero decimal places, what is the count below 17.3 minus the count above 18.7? -12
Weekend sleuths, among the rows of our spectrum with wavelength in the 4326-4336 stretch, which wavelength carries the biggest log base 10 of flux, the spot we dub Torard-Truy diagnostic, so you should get 4331.47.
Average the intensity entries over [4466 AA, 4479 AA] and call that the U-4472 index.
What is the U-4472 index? 20.6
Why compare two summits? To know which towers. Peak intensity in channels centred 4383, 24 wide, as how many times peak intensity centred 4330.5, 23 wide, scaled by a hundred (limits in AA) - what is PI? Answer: 95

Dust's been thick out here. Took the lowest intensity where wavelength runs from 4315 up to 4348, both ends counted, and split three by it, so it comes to 0.240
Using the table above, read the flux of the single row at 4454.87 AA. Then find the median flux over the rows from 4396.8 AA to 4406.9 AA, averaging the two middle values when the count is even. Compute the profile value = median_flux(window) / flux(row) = 1.1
